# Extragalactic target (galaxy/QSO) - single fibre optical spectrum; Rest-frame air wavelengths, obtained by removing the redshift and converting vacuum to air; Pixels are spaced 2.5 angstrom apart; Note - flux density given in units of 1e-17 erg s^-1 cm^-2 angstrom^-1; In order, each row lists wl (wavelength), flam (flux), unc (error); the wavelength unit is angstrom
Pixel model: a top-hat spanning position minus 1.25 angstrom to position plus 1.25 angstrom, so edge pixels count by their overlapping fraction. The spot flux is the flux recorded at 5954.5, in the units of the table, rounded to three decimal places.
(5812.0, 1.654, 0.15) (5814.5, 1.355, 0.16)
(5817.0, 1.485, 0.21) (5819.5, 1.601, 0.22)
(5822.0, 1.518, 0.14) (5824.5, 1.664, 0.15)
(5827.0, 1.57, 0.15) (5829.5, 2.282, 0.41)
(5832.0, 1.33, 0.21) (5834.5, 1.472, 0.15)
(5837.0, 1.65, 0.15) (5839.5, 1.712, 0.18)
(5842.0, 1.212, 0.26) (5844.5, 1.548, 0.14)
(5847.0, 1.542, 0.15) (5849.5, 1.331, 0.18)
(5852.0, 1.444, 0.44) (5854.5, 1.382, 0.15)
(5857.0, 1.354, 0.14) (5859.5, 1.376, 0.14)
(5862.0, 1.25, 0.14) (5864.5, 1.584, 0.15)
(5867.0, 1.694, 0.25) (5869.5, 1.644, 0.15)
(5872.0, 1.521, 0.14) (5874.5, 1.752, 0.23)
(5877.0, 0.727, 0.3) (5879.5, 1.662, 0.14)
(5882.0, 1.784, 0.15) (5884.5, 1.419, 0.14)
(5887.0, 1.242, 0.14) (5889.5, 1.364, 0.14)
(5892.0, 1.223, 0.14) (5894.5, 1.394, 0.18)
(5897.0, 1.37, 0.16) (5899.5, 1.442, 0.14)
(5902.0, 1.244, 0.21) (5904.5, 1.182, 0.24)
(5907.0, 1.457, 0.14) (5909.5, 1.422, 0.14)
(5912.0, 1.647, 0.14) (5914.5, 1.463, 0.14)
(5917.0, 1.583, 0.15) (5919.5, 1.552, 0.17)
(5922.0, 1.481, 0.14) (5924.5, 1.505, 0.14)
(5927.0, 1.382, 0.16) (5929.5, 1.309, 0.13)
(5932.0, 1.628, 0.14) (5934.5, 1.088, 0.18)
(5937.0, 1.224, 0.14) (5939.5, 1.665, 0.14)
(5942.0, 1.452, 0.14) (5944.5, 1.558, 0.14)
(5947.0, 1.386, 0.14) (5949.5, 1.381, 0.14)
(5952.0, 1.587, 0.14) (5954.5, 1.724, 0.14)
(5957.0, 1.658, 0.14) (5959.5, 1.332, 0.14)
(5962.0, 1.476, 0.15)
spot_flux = 1.724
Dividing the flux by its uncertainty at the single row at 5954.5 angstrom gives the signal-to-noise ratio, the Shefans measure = 12.3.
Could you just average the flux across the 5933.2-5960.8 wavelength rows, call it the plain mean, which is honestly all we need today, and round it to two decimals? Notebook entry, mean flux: 1.46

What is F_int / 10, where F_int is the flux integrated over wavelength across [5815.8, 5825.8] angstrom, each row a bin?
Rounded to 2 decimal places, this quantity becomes 1.57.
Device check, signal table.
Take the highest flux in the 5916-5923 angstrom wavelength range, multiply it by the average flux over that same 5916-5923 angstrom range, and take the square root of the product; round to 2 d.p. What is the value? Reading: 1.56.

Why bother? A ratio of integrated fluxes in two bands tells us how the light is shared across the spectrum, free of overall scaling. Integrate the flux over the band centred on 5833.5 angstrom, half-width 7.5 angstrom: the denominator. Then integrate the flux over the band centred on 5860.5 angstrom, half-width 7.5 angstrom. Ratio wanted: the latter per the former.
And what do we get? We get 0.86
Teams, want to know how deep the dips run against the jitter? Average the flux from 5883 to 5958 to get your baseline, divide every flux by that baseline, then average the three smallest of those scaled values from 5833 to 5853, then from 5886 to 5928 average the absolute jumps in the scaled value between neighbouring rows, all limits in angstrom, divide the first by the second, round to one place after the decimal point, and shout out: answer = 11.3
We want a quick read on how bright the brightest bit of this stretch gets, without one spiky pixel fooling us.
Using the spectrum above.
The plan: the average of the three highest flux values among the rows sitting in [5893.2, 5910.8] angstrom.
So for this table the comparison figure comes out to 1.44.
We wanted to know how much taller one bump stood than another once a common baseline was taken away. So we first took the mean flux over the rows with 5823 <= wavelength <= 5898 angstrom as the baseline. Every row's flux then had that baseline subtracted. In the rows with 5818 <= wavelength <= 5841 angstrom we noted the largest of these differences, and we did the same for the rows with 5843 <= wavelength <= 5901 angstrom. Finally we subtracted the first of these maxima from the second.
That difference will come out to -0.50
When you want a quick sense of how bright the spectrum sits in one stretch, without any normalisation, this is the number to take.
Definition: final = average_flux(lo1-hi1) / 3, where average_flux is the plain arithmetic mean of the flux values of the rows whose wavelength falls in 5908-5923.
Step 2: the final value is 0.51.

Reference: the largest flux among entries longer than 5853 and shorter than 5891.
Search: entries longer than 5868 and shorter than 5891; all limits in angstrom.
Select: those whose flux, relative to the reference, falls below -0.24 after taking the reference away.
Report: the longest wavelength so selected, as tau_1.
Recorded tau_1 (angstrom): 5889.5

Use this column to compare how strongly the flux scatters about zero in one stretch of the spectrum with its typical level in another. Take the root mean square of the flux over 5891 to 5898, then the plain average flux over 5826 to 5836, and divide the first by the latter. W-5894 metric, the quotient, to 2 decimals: 0.80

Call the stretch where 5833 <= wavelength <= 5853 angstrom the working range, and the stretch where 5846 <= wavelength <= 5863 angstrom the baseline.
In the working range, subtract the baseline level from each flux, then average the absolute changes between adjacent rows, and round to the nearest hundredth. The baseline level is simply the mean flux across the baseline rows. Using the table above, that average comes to 0.20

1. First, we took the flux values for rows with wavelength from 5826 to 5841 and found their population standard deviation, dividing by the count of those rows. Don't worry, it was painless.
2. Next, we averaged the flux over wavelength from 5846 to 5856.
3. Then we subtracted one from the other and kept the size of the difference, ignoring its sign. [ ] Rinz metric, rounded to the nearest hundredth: 1.12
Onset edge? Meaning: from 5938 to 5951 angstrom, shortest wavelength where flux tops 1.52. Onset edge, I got 5939.5 angstrom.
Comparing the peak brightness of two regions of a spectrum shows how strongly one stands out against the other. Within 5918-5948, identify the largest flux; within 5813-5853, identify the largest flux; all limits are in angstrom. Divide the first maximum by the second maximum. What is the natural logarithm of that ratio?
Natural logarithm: -0.32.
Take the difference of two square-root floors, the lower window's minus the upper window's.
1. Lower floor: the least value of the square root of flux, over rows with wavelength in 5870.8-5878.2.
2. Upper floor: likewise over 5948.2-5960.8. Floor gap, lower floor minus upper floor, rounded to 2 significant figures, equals -0.30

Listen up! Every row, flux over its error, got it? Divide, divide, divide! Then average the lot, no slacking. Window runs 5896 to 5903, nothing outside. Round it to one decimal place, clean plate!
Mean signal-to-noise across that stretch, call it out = 8.3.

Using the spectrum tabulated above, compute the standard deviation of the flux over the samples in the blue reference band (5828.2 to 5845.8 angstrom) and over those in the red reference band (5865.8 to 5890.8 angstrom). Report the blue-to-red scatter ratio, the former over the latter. 1.1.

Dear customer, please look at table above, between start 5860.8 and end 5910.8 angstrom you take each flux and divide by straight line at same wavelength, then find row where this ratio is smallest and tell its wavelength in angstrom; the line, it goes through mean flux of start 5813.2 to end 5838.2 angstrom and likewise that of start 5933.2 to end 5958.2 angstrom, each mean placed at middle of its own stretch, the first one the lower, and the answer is 5877.0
